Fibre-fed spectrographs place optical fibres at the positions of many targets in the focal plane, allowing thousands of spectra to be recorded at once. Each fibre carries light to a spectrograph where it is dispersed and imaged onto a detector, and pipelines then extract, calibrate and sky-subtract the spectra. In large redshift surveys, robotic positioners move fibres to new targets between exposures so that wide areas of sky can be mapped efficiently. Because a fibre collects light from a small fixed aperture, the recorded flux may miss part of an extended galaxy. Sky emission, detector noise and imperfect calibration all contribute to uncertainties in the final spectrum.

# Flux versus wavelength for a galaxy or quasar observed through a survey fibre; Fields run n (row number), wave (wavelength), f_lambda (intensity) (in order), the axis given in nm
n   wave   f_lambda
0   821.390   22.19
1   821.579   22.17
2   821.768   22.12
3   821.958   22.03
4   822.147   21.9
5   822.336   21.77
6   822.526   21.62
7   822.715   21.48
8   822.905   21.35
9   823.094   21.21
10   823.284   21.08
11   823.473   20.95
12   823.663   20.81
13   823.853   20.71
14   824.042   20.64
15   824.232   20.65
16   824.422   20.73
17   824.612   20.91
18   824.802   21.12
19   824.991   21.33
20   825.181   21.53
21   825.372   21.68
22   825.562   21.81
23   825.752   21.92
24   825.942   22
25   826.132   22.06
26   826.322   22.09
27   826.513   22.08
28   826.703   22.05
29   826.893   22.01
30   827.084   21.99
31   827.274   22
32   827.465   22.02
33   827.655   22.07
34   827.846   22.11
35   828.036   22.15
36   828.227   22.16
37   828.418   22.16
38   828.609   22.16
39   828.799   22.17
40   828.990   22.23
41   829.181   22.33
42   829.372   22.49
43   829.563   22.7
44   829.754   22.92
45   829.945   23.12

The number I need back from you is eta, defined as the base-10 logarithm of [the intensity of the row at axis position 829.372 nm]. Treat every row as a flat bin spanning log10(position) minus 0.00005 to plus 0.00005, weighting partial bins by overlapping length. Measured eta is 1.35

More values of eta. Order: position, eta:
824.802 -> 1.32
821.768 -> 1.34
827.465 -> 1.34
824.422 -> 1.32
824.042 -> 1.31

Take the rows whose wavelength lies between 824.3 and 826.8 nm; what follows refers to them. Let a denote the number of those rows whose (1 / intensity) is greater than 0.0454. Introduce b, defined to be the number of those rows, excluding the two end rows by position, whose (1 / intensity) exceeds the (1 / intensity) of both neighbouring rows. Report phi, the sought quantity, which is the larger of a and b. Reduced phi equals 9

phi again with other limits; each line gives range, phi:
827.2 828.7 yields 2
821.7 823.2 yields 6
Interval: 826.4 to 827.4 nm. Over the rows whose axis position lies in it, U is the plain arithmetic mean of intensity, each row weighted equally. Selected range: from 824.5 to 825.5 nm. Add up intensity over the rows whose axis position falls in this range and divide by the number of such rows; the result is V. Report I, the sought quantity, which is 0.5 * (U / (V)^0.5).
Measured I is 2.39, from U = 22.0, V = 21.3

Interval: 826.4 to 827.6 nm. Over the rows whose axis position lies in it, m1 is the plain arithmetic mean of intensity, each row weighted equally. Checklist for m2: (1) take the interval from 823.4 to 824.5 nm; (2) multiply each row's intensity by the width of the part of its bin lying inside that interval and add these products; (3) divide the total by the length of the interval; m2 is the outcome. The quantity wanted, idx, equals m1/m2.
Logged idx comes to 1.06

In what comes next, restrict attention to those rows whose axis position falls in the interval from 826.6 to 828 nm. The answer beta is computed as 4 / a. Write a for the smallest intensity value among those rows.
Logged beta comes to 0.182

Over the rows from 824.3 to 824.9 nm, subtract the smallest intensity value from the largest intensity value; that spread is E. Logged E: 0.39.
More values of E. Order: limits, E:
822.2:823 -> 0.42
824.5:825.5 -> 0.77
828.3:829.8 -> 0.76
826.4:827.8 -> 0.09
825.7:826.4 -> 0.17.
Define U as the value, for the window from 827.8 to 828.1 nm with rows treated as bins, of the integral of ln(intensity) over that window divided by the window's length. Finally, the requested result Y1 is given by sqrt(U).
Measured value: 1.762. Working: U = 3.10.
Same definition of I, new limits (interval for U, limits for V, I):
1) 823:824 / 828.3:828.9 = 2.23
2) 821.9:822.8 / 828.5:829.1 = 2.31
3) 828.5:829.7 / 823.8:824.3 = 2.46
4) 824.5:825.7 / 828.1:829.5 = 2.27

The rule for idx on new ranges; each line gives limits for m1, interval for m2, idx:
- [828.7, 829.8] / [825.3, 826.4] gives 1.02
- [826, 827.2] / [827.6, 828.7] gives 1.00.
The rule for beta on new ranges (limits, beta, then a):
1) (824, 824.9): 0.194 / 20.64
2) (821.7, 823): 0.187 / 21.35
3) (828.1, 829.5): 0.181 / 22.16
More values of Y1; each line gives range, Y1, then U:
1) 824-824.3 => 1.739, 3.03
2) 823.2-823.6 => 1.745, 3.05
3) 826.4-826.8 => 1.759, 3.09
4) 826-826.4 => 1.760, 3.10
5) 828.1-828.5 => 1.759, 3.09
